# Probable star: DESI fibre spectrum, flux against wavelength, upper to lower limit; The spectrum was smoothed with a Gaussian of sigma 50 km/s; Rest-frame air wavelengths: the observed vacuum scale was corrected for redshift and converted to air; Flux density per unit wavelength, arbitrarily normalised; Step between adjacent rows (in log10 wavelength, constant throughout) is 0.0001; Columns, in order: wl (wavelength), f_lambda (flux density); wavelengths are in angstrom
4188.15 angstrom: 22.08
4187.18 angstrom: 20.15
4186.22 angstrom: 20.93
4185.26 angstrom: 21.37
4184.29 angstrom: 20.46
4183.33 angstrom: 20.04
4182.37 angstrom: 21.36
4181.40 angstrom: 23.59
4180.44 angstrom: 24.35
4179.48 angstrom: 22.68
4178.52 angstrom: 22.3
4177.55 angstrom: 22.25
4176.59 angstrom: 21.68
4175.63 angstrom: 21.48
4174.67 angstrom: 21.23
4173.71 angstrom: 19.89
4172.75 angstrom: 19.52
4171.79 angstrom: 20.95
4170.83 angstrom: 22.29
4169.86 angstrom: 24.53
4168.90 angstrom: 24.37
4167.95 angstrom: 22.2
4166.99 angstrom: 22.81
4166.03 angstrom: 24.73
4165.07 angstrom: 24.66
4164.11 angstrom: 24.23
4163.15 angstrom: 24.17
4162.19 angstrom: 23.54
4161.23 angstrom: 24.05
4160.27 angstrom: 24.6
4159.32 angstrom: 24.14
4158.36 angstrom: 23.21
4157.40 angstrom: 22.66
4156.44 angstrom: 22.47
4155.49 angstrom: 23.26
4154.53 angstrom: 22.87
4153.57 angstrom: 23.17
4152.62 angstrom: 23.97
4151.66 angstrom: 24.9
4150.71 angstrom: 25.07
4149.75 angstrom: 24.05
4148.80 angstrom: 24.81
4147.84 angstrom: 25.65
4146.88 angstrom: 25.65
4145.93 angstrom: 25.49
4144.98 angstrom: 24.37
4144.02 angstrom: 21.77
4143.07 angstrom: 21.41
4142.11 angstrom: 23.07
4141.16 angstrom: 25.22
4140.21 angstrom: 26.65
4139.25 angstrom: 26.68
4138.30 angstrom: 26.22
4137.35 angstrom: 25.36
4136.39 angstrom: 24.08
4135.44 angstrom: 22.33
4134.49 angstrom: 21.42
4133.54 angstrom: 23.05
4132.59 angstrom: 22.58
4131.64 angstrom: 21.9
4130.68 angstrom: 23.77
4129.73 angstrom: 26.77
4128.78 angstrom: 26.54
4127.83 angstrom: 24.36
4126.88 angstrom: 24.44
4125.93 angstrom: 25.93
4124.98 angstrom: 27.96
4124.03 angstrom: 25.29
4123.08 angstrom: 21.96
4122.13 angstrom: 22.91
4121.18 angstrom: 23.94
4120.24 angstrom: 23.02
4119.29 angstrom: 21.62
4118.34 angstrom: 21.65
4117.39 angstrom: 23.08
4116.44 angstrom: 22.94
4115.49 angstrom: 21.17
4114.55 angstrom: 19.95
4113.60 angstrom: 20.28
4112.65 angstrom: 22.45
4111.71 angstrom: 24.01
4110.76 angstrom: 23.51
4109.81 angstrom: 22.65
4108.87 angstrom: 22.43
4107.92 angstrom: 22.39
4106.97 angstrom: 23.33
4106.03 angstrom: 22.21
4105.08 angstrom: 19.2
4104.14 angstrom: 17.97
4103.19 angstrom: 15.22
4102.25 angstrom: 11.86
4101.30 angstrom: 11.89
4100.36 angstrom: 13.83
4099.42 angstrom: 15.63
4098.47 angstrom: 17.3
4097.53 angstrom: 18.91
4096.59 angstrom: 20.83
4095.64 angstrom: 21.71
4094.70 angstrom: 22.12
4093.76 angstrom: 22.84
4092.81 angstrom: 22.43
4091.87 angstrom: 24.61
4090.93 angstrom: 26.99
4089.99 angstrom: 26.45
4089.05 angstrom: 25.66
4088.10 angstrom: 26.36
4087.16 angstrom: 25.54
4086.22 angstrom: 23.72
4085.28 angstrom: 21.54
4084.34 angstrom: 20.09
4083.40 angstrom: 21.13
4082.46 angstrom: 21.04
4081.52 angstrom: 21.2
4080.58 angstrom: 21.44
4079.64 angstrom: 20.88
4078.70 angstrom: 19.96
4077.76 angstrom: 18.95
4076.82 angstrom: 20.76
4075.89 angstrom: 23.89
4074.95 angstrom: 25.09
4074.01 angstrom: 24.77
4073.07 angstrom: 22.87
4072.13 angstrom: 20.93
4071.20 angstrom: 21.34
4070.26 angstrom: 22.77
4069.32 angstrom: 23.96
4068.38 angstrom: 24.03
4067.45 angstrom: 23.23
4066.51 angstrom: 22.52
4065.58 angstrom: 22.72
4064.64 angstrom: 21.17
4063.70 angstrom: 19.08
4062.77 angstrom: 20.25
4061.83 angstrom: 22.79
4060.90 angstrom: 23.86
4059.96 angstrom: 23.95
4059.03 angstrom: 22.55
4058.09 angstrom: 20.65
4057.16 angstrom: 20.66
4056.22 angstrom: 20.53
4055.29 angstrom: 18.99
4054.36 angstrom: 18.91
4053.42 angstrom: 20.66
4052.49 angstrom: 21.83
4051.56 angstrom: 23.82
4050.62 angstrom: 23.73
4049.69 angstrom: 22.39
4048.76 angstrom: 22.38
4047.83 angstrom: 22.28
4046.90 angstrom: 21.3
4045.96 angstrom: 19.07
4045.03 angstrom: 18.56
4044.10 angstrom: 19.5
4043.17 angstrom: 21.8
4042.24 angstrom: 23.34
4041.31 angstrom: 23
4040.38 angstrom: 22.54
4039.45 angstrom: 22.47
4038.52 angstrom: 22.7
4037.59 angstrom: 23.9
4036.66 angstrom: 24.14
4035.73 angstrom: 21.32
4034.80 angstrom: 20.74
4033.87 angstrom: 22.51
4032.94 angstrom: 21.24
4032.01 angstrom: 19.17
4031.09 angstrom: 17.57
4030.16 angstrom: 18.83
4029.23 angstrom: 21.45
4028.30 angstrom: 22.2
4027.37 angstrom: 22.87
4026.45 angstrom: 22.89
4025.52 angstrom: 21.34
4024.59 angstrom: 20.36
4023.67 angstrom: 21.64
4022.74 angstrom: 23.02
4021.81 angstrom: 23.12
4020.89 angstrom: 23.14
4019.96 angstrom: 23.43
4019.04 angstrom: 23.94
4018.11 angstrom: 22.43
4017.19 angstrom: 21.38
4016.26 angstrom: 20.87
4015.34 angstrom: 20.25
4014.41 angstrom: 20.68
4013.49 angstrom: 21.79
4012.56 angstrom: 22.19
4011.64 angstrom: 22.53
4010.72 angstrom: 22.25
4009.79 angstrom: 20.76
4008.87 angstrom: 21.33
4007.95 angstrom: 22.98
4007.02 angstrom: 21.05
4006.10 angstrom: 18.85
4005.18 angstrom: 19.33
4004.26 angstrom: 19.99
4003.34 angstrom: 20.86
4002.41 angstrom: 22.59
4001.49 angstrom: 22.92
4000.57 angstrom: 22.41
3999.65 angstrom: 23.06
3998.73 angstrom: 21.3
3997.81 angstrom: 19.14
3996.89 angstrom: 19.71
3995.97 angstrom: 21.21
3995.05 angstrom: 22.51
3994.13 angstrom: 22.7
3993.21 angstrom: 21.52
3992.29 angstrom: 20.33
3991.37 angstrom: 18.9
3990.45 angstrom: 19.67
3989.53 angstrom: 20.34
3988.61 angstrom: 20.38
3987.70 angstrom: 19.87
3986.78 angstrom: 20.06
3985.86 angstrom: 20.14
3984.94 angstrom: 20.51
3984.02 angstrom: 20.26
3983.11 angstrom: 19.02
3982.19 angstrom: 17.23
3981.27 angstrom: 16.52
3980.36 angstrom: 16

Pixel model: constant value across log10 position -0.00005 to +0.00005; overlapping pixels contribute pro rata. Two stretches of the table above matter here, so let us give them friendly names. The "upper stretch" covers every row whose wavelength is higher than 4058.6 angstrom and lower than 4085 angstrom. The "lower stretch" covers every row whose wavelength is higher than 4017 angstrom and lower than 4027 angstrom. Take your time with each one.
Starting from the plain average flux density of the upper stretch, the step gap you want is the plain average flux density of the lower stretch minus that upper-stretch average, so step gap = 0.4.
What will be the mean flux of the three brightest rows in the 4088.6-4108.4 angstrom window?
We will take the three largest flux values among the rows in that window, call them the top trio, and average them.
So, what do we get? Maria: 26.4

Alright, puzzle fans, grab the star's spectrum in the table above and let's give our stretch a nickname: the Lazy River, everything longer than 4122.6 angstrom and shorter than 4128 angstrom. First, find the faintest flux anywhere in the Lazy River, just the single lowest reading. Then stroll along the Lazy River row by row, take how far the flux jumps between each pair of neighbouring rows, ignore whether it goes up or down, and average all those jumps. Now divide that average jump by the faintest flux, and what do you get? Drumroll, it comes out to 0.087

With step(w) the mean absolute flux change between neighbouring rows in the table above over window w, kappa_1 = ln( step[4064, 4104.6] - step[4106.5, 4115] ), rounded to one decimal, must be -0.9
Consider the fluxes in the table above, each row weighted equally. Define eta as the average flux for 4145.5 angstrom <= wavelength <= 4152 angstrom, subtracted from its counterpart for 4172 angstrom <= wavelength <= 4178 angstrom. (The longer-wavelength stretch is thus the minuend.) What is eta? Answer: -4.1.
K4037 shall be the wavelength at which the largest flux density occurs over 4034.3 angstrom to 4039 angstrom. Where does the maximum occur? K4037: 4036.66 angstrom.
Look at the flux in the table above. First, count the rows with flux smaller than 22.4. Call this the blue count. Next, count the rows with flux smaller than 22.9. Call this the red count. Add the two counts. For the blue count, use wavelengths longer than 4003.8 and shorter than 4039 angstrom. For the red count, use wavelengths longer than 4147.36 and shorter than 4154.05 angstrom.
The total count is 24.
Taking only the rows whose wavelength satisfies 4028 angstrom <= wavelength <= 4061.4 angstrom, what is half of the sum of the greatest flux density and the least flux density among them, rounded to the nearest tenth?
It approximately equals 20.9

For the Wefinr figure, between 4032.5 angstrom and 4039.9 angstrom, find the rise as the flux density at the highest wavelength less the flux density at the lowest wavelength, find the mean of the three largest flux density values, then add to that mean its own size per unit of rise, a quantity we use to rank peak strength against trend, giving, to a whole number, 43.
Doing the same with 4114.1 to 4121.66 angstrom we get 29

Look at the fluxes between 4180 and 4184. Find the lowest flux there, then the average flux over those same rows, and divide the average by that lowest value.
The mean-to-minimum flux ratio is 1.11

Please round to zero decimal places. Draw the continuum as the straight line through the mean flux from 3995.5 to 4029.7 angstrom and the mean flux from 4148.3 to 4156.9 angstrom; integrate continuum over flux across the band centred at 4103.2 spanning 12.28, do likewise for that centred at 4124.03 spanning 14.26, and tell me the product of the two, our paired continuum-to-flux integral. 231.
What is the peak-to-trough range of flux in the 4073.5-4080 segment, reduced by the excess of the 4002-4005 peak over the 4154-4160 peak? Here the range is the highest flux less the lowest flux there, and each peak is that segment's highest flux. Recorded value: 7.7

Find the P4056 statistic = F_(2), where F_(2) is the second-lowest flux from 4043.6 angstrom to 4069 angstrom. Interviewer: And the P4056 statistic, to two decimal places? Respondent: 18.91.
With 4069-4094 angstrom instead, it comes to 19.96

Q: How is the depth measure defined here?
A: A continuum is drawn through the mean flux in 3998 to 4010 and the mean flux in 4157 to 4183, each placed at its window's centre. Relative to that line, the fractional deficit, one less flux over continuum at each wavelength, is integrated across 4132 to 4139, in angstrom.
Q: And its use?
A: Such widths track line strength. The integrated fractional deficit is -0.3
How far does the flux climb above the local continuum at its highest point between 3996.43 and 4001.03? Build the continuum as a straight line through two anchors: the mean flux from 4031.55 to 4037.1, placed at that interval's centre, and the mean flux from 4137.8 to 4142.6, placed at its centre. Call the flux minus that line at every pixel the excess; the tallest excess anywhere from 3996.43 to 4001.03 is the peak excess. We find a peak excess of 2.9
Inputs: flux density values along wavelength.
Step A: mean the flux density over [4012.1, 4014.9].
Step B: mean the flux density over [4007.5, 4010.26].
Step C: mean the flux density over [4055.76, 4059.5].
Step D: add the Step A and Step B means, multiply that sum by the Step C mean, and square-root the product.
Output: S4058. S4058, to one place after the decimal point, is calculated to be 30.2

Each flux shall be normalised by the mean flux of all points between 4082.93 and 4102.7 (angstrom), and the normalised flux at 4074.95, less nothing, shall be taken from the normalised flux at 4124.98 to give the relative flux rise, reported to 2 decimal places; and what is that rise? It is 0.14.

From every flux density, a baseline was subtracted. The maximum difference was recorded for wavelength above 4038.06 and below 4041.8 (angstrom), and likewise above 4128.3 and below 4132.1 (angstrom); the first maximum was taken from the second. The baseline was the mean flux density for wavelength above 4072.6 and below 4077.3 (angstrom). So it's 3.8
